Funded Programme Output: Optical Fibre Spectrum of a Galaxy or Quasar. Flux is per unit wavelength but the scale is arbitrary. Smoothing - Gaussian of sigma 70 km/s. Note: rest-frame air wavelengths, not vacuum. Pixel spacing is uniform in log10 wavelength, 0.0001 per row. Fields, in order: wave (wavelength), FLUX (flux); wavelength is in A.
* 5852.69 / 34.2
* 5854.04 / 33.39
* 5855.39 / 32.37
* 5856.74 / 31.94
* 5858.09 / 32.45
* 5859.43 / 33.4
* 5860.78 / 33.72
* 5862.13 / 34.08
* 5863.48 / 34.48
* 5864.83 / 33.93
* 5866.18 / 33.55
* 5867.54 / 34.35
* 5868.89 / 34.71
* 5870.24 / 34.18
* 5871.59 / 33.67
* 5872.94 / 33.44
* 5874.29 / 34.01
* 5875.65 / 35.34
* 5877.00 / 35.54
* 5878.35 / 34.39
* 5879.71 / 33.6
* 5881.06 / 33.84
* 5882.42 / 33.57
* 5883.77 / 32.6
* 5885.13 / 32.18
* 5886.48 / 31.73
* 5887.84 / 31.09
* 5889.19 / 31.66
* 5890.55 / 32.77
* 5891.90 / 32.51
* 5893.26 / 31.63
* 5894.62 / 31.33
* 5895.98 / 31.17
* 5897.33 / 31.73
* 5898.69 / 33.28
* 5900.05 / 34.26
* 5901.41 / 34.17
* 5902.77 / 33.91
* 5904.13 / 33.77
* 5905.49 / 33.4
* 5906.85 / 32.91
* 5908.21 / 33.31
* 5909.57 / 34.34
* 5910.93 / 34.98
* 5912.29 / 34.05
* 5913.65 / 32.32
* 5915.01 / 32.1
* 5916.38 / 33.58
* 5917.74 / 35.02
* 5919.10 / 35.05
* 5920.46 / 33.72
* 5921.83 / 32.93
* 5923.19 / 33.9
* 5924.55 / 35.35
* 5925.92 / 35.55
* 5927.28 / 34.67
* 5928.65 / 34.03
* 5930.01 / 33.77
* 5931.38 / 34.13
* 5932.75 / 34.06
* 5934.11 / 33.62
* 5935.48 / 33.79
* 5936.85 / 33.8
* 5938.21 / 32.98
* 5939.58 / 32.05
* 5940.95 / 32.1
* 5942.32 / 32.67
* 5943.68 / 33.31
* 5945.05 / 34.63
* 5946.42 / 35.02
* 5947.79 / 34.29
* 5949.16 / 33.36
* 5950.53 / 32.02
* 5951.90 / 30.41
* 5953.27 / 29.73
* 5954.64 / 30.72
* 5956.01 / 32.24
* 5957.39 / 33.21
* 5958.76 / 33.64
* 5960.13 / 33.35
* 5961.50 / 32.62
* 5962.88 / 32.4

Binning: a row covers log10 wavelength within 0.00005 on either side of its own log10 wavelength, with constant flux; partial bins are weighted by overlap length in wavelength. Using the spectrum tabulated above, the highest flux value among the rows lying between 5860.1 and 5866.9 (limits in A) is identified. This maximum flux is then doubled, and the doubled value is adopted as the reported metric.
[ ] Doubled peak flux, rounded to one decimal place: 69.0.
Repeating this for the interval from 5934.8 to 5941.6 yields 67.6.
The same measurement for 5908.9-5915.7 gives 70.0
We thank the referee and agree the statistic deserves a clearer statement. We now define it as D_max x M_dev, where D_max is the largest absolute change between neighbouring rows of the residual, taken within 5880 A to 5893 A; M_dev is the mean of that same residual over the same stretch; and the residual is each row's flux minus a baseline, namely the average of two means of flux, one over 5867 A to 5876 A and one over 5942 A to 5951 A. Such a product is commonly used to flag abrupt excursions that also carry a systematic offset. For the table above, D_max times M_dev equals -1.7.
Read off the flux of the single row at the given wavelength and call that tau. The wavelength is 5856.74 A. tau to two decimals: 31.94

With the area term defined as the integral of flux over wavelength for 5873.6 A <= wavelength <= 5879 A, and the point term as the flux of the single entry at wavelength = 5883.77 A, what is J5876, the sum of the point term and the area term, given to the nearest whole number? 221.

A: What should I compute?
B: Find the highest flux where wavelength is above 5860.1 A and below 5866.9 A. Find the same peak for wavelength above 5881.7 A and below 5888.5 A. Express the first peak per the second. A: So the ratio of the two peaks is 1.03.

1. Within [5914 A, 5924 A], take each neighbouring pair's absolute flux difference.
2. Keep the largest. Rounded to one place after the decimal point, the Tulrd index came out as 1.5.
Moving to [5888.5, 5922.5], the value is 1.7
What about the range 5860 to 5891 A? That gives 1.3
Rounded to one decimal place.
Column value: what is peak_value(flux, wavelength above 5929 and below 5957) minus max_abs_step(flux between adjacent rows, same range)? 33.4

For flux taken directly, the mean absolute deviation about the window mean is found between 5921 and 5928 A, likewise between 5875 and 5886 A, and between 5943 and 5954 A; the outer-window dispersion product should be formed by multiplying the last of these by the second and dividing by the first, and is 1.7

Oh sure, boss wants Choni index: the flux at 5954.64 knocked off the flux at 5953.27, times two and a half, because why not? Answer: -2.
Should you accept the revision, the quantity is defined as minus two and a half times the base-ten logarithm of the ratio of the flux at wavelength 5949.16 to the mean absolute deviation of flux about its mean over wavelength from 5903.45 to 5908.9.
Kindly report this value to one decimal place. -5.4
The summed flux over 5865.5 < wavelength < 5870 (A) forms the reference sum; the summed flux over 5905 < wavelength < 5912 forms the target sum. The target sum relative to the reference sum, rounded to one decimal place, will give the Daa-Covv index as 1.6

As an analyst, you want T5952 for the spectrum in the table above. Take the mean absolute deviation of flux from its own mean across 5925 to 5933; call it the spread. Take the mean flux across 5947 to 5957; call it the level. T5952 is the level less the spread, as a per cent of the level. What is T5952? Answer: 98.4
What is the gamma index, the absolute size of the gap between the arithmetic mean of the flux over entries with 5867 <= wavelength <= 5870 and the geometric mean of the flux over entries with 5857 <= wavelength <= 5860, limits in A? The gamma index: 1.6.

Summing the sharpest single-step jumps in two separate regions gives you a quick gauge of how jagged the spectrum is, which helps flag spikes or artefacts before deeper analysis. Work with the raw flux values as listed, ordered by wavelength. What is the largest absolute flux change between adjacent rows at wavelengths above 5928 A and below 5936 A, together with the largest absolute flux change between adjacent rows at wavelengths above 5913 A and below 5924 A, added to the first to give 1.9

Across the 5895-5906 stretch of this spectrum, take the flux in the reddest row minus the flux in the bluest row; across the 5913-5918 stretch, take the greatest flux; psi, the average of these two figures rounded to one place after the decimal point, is 18.6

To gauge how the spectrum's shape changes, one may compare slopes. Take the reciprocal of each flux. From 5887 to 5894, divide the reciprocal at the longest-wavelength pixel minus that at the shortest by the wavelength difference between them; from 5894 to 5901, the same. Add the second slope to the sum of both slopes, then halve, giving -0.0006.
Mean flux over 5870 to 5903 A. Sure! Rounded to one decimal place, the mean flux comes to 33.1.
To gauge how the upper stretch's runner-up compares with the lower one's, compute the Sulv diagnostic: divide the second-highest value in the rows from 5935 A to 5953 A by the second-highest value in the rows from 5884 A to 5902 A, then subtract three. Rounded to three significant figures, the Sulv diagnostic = -1.99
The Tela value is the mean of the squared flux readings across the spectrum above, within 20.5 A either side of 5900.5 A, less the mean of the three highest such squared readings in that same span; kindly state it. -131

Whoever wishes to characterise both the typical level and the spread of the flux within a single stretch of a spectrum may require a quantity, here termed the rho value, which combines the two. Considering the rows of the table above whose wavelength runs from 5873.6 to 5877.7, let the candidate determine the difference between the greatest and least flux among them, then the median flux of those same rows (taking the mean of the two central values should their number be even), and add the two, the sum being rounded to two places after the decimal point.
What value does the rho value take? 36.87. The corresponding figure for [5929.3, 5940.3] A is 35.86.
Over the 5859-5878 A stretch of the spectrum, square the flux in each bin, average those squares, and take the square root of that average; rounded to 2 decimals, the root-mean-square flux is 34.18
